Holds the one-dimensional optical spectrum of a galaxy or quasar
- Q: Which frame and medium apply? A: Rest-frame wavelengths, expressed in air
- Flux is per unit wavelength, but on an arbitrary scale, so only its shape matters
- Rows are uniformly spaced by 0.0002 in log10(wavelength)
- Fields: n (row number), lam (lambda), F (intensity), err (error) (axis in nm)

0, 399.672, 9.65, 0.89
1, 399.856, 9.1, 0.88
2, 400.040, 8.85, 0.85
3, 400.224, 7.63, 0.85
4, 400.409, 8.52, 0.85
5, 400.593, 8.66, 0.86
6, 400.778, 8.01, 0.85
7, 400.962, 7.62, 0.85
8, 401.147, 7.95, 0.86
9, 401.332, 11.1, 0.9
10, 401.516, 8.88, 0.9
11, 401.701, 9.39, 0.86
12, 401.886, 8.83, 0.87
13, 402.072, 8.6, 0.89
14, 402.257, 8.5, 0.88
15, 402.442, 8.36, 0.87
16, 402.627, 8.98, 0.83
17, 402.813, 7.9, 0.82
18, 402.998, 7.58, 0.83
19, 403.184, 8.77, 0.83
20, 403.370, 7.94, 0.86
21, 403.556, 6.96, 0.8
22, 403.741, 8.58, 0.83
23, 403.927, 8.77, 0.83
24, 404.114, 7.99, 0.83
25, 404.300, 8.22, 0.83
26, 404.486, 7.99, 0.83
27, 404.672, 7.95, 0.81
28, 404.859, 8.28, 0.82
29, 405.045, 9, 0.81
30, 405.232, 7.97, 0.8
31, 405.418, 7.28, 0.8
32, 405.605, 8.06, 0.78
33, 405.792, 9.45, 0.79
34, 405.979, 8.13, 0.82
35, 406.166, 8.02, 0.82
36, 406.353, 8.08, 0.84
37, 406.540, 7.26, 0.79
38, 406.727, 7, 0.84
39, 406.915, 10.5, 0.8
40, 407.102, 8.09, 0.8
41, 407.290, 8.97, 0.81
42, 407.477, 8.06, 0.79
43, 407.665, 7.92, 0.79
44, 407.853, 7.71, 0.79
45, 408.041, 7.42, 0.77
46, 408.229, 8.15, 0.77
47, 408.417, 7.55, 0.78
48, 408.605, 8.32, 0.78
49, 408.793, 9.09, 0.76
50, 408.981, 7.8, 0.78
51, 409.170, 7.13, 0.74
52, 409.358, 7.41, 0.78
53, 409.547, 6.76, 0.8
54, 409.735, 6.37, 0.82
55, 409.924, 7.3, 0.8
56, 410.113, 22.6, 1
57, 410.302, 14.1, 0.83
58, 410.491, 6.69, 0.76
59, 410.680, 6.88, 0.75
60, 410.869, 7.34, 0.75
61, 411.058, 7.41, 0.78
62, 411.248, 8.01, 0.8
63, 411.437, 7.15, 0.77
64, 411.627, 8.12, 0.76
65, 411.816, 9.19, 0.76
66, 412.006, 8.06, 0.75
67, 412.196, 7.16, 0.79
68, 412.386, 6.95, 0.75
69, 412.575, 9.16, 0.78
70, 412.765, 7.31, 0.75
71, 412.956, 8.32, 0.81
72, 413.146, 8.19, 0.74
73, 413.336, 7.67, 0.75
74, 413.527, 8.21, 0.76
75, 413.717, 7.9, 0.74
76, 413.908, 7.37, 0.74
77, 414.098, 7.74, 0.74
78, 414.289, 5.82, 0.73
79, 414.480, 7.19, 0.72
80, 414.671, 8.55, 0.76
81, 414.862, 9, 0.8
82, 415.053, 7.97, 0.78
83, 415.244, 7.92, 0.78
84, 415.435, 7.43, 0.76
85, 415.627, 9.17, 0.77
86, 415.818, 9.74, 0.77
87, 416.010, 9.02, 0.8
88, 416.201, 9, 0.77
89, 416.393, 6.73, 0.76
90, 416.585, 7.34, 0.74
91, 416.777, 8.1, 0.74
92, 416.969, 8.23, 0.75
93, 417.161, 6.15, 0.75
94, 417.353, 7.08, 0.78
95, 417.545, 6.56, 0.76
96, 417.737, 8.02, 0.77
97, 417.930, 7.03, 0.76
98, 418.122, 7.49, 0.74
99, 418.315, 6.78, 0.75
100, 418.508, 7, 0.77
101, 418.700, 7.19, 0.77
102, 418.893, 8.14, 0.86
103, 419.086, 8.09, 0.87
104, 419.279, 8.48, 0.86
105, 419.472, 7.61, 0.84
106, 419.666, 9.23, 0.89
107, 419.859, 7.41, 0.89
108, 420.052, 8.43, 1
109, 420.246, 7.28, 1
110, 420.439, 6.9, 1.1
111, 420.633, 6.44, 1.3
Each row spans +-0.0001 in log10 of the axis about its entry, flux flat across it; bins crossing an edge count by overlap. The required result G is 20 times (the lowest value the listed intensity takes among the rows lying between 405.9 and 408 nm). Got 140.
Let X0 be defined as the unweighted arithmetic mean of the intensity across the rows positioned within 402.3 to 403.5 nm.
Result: 8.3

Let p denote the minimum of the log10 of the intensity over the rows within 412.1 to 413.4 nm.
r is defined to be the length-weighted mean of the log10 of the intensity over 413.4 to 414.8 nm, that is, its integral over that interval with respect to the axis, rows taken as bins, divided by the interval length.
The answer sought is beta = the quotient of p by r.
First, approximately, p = 0.84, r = 0.876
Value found 0.96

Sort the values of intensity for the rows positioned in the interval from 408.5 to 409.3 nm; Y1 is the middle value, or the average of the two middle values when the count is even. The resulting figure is 8.1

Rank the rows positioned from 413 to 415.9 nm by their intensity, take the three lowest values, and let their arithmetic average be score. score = 6.8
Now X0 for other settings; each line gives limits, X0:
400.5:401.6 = 8.7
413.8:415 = 7.6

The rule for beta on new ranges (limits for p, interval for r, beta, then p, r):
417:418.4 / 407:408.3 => 0.87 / 0.79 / 0.905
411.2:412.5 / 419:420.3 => 0.93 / 0.84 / 0.907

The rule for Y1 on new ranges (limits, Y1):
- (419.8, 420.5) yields 7.3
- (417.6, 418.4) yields 7.3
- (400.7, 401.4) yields 8.0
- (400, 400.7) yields 8.6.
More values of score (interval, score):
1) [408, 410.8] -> 6.6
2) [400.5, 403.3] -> 7.7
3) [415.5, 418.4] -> 6.5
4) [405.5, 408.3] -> 7.2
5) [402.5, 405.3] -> 7.5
